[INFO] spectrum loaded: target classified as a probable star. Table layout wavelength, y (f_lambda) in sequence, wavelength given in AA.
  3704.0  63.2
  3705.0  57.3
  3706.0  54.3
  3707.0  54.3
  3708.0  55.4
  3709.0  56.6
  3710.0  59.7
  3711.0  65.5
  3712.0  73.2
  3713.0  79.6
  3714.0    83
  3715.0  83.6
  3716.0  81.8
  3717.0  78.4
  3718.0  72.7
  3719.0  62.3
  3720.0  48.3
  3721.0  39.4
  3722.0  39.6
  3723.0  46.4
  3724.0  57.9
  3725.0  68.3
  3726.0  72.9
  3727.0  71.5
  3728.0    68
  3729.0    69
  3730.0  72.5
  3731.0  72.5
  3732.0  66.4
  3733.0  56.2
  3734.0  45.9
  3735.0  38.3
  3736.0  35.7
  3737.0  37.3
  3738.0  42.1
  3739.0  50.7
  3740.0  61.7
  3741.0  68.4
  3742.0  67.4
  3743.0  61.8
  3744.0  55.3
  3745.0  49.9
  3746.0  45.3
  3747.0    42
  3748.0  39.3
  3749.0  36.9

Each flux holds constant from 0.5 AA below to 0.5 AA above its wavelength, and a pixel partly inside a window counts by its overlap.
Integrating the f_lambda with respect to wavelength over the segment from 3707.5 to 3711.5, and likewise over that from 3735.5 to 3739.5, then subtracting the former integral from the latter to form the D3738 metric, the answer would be -71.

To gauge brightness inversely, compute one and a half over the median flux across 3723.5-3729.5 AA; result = 0.022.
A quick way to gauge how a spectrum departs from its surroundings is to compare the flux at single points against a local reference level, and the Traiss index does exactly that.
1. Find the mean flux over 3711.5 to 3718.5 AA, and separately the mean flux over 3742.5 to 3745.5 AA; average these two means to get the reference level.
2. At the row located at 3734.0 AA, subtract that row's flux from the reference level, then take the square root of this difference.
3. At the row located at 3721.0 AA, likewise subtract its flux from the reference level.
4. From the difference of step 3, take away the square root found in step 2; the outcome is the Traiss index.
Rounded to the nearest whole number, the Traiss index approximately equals 23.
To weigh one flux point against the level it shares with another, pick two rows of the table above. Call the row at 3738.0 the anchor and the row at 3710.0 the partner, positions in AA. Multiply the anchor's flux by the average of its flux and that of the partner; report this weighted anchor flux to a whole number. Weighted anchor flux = 2143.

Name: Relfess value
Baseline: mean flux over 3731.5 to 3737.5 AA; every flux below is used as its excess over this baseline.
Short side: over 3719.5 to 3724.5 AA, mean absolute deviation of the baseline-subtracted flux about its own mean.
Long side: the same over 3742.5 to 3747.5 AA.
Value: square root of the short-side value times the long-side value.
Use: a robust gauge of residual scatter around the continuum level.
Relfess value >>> 5.8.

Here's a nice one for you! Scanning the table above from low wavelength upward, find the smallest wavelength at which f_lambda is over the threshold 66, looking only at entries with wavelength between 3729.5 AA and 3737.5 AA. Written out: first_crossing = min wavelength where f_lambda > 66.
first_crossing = 3730.0 AA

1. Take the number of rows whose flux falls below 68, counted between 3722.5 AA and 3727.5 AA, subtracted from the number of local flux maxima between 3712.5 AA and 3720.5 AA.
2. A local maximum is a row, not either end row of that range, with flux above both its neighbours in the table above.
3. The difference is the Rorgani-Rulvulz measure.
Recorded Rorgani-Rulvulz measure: -1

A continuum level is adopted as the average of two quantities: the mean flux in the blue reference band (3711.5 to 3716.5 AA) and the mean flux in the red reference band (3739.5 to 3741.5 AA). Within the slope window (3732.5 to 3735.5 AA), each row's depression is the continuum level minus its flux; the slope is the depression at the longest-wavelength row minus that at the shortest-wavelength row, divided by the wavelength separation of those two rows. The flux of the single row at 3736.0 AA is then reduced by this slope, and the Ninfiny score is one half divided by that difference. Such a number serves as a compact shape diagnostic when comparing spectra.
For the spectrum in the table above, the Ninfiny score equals 0.019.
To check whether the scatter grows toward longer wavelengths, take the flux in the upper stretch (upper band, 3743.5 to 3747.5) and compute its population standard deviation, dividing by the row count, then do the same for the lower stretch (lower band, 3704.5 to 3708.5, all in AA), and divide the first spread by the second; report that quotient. 4.1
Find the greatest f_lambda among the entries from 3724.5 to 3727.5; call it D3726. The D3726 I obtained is 72.9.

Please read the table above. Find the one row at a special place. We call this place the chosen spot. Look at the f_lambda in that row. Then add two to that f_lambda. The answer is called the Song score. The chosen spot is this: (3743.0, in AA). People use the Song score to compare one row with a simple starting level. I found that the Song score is 64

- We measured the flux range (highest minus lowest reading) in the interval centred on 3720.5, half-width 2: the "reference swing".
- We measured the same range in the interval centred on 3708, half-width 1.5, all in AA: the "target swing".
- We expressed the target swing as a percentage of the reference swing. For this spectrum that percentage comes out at 10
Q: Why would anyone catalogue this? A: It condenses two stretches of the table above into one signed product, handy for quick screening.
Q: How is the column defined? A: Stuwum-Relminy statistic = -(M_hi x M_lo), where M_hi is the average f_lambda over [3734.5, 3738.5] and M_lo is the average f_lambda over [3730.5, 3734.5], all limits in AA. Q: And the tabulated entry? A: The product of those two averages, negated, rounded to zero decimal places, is -2311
